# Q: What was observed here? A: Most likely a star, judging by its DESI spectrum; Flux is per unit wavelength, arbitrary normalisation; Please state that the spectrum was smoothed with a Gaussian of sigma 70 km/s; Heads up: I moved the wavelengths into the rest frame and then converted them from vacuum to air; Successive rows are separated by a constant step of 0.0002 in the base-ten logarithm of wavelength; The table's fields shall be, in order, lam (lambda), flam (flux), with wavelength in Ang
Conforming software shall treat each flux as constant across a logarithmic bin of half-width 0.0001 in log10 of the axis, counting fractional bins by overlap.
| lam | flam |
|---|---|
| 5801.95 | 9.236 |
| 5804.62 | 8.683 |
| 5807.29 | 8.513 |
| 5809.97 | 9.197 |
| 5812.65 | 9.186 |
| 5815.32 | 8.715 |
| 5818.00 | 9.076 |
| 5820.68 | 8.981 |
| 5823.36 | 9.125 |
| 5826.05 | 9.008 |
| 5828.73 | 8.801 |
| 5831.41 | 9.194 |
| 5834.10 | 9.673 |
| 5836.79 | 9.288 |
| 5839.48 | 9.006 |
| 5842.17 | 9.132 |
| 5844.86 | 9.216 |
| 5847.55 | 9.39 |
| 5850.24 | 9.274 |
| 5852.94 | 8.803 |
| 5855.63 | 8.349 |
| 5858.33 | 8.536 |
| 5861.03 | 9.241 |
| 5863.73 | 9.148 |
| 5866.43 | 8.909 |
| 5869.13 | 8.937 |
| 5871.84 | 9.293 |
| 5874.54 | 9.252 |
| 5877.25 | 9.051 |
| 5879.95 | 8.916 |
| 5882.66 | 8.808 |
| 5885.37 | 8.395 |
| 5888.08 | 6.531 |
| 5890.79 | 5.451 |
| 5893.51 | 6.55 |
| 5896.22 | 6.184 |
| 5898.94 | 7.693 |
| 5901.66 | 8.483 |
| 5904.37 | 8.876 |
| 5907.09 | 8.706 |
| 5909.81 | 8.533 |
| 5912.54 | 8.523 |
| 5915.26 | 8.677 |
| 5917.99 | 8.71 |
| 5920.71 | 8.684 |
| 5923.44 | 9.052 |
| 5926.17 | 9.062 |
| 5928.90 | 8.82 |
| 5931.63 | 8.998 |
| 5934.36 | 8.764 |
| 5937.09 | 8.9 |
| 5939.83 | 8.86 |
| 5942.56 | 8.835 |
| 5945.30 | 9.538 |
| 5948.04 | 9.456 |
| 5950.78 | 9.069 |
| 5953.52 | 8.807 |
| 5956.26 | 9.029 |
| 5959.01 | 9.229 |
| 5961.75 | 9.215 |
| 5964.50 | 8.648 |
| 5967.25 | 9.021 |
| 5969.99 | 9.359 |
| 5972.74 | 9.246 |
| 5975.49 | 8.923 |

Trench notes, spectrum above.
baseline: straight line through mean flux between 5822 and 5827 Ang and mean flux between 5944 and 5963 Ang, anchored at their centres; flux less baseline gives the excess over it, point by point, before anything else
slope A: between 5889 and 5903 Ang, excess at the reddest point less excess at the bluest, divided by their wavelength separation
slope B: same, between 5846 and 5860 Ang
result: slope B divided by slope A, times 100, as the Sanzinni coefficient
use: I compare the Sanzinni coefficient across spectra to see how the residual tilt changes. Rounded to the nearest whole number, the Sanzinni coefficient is -29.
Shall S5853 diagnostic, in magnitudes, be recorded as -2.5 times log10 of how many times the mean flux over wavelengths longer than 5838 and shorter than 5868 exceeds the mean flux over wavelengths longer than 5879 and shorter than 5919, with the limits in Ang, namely -0.14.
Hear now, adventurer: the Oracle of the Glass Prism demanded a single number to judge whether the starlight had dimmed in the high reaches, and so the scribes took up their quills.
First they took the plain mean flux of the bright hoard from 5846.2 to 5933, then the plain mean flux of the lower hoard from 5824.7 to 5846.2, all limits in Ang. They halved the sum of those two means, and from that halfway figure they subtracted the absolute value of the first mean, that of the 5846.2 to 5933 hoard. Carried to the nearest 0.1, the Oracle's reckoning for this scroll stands 0.3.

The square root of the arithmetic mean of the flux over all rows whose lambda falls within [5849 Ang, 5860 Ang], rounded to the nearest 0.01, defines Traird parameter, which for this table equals 2.96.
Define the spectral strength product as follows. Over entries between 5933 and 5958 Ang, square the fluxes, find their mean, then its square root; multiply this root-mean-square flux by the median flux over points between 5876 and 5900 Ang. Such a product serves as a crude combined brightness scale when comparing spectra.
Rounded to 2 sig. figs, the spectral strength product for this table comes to 69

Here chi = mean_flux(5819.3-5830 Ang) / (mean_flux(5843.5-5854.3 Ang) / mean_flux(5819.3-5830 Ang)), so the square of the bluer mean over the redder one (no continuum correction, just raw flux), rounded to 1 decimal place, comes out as 8.8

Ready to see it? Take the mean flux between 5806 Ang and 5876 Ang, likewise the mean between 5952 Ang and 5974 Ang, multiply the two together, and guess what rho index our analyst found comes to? 82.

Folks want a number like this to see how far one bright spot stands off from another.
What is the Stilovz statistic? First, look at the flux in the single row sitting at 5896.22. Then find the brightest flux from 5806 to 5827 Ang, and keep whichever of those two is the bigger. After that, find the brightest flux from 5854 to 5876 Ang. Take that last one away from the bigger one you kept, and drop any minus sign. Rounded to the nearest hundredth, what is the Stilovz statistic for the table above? 0.10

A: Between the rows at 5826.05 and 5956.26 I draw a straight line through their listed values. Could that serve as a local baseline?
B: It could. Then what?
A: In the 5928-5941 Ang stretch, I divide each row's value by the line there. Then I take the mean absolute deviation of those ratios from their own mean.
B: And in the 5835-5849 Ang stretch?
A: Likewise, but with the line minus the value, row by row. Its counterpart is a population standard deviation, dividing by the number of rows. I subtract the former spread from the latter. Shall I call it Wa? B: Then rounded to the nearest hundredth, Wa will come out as 0.12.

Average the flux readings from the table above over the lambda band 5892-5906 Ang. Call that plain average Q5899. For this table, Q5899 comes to 7.56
